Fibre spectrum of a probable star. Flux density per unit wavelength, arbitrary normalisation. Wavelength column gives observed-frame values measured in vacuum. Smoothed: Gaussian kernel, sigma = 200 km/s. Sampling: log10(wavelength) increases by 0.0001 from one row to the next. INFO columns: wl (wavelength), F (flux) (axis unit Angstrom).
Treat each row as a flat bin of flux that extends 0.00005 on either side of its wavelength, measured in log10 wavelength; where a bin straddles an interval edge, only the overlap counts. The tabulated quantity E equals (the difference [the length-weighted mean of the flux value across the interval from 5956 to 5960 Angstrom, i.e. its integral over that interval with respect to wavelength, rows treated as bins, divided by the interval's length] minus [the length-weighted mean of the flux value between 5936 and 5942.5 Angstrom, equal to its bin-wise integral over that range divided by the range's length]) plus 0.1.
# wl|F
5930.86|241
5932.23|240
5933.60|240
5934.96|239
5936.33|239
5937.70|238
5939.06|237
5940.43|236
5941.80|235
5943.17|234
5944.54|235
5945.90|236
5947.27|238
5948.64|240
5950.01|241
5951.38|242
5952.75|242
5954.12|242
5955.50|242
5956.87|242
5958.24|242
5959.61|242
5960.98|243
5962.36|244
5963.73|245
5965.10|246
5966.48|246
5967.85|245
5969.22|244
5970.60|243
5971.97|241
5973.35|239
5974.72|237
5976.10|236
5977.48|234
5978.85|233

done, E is 6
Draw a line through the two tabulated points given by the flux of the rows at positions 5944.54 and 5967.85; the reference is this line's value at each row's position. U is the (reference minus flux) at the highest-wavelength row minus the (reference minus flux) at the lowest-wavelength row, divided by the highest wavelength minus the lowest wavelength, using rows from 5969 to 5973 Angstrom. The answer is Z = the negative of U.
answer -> -1.5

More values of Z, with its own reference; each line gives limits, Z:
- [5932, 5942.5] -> -1.0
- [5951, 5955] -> -0.4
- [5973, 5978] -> -1.6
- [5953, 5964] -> -0.1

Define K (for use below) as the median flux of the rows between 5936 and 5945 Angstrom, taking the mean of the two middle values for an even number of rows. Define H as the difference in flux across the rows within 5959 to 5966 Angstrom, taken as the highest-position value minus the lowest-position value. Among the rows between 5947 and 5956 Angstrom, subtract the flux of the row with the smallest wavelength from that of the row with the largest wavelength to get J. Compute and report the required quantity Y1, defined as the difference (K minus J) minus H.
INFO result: 228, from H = 4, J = 4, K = 236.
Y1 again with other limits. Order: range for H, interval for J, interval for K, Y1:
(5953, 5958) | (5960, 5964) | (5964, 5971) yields 243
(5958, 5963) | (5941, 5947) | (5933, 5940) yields 236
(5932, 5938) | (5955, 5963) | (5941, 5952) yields 237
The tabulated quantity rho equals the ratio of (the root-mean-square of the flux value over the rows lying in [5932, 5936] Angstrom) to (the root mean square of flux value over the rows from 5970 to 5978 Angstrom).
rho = 1.01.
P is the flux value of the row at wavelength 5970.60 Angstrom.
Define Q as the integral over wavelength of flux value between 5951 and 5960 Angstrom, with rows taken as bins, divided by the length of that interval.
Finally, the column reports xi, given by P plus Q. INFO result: 485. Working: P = 243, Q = 242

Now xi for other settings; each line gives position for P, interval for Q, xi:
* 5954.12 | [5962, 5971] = 487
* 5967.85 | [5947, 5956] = 486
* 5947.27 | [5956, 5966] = 481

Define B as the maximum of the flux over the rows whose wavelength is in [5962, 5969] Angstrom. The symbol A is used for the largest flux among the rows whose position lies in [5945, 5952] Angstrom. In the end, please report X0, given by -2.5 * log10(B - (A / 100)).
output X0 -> -5.97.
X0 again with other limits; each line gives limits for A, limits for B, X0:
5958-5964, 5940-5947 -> -5.92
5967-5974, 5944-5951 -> -5.94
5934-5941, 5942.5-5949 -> -5.94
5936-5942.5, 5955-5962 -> -5.95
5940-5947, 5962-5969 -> -5.97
